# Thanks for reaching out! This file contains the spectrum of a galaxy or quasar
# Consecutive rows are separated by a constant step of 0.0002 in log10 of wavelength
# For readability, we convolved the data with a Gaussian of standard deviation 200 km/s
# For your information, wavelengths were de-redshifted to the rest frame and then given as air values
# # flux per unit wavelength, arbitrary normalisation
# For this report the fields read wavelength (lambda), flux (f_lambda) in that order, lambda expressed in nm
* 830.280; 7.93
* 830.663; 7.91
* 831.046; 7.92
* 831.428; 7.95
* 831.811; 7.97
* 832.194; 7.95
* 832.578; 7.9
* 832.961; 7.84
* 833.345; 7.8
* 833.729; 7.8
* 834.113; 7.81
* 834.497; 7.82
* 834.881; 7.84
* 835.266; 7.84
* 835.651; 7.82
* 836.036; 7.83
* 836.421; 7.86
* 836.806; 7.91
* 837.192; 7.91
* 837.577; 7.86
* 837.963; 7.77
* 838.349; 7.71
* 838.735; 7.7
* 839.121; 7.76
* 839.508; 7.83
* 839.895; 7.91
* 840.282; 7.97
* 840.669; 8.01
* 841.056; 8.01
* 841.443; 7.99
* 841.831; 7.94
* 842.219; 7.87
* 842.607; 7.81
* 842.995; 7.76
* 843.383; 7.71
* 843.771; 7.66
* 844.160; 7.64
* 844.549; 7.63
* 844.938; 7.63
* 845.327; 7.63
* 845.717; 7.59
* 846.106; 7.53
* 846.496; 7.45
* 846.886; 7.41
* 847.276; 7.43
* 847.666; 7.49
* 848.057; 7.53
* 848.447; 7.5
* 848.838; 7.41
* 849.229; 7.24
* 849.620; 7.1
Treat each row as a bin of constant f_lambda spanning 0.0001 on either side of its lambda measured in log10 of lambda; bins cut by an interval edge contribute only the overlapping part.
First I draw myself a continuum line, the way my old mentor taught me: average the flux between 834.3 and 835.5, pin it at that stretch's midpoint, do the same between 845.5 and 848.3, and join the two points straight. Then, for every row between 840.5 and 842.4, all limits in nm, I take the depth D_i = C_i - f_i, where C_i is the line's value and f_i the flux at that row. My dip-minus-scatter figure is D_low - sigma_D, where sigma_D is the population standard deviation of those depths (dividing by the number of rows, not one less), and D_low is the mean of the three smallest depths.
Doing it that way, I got -0.39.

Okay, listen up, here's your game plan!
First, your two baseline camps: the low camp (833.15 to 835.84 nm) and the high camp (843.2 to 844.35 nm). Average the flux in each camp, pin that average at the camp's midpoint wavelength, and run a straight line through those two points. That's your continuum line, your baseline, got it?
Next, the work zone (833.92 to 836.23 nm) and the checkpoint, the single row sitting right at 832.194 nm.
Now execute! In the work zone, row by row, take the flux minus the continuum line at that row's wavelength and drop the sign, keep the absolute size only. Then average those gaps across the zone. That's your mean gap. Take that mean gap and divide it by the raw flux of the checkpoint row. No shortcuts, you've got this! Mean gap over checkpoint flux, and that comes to 0.003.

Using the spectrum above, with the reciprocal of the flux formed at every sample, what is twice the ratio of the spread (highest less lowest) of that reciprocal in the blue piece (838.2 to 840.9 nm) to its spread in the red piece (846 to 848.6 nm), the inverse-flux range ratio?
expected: 4.67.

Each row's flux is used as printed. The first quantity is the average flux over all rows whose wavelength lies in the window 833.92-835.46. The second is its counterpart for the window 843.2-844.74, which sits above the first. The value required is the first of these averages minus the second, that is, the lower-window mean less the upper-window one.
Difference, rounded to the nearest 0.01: 0.17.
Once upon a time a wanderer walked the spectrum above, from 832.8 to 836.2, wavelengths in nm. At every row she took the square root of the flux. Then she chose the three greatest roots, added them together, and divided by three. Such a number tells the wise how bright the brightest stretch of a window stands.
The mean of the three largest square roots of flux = 2.80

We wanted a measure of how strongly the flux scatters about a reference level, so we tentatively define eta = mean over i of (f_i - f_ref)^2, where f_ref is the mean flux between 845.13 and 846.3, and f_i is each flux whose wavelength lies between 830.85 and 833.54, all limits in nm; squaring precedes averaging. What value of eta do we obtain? 0.11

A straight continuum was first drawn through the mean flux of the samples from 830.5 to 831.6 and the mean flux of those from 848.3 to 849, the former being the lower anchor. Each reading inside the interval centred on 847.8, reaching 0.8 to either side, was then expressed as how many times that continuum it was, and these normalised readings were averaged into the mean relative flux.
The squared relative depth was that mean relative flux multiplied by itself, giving 1.003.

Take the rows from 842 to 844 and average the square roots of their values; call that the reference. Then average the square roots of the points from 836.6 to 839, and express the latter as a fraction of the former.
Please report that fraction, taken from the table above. 1.00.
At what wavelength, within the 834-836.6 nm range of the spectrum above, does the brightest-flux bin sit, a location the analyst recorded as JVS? 836.421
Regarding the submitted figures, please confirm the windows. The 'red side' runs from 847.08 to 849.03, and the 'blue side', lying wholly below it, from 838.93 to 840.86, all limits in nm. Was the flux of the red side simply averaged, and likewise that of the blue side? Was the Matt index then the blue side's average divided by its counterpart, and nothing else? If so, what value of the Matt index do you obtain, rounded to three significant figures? 1.06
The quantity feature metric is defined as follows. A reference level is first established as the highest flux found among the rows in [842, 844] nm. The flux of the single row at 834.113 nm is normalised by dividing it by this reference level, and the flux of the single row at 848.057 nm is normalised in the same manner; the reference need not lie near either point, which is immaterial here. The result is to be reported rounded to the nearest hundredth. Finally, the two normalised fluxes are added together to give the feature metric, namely 1.95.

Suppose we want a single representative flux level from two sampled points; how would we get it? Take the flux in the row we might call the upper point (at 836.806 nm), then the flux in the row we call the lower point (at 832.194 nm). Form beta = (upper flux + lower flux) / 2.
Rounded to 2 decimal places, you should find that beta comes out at 7.93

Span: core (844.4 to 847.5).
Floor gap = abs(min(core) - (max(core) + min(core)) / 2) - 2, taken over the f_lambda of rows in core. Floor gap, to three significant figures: -1.89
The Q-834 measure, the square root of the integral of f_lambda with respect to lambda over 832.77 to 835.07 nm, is 4.24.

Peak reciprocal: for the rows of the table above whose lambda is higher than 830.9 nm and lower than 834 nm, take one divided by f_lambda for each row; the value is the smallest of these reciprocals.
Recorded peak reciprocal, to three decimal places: 0.125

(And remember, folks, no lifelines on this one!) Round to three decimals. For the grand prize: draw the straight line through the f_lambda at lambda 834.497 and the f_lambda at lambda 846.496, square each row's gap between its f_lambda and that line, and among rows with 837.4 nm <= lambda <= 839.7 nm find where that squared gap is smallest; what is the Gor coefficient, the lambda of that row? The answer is 838.349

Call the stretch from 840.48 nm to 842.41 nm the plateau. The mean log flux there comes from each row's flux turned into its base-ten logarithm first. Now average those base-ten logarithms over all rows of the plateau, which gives 0.901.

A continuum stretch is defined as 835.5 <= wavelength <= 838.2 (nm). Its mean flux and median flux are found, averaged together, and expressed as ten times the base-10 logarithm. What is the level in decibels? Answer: 8.95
